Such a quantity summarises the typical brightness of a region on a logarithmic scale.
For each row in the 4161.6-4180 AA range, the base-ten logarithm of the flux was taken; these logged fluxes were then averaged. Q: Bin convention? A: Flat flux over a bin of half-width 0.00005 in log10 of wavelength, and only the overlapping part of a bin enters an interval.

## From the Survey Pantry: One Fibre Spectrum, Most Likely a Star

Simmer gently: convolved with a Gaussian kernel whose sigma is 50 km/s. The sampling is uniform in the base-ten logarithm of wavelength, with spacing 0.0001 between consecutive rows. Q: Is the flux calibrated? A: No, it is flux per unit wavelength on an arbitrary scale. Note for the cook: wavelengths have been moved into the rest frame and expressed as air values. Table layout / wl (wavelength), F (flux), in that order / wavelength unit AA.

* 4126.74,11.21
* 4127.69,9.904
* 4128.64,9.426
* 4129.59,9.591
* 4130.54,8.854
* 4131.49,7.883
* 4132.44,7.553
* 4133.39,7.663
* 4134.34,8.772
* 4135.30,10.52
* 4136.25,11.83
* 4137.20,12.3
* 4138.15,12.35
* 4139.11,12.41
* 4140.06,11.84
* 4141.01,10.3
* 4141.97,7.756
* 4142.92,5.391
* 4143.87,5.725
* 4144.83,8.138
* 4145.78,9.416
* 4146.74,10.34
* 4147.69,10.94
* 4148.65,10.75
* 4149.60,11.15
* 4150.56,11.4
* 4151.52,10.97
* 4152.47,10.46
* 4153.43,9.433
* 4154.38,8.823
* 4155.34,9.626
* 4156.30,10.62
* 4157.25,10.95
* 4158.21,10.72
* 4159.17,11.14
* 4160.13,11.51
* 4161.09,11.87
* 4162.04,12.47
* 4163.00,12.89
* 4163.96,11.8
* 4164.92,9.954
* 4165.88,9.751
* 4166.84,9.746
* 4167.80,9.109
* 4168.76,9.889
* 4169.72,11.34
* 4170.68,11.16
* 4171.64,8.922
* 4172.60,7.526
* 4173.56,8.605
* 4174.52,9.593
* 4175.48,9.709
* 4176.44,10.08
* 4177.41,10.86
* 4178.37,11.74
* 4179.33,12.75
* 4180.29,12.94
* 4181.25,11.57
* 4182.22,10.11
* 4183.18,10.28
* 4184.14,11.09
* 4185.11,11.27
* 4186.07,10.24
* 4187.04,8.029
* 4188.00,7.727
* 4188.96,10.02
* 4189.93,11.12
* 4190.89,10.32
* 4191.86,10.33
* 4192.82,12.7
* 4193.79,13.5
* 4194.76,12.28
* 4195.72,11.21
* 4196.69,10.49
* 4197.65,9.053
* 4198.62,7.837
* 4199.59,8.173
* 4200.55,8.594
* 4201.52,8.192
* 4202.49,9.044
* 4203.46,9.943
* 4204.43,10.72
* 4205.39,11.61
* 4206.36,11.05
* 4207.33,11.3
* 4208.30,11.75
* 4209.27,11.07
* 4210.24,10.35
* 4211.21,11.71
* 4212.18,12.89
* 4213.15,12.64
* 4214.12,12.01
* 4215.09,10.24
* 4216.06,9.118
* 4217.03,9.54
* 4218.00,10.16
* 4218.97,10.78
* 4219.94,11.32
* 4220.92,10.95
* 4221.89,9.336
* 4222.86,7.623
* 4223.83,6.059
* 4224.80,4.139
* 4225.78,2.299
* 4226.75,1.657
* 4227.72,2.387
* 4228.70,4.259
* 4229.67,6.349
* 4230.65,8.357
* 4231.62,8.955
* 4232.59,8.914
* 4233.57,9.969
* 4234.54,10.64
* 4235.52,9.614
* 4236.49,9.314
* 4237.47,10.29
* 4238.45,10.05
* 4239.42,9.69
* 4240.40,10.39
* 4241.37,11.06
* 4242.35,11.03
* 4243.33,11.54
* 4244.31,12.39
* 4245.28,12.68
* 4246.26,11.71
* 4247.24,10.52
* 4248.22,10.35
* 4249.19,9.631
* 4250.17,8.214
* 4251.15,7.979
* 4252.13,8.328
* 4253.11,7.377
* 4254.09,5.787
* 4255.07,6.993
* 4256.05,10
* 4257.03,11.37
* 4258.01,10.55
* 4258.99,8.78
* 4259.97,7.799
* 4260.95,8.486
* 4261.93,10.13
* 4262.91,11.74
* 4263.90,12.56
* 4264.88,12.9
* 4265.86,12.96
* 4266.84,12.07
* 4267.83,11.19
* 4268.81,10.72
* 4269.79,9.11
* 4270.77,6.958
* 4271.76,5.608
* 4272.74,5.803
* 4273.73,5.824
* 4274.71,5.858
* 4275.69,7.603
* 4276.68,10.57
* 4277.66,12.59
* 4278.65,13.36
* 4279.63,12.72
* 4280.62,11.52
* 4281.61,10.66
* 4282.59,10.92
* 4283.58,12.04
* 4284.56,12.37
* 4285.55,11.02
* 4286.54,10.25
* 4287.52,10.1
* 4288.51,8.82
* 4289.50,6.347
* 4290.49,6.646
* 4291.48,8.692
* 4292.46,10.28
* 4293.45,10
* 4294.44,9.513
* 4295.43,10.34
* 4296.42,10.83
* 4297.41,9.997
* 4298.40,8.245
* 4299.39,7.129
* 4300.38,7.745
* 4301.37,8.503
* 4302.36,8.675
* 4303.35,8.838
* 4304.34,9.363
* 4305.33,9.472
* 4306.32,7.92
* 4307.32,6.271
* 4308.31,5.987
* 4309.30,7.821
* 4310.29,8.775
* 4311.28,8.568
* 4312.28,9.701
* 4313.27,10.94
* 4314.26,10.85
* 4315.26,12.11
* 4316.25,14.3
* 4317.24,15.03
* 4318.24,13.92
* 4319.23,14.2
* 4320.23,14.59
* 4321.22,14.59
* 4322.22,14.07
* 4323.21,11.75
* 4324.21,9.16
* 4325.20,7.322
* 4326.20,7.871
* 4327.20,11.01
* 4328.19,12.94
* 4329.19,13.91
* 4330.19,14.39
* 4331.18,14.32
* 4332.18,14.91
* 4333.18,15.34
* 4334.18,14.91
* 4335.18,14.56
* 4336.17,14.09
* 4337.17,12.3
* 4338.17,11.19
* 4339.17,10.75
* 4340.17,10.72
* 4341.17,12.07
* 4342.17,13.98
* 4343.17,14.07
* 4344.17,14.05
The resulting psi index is 1.01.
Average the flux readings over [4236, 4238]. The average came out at 9.8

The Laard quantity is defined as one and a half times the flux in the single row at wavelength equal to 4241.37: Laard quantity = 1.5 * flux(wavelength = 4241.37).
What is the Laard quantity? 17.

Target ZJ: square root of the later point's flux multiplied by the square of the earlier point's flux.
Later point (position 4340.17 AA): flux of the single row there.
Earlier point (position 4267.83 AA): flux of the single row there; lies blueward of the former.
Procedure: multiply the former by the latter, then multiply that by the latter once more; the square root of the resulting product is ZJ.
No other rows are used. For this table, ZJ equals 37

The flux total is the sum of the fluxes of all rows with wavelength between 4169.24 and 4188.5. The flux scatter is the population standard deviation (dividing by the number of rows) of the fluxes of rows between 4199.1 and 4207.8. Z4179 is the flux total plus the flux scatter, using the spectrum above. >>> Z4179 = 207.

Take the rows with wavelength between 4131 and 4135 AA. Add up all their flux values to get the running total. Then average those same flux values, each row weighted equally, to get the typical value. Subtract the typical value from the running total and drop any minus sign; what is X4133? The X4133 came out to 24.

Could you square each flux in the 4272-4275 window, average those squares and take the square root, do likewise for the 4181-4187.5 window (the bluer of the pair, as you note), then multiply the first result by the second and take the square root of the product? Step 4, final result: 7.8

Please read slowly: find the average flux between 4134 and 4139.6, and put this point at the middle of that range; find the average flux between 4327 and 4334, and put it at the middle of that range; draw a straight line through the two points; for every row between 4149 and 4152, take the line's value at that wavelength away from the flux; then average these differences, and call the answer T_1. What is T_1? -0.4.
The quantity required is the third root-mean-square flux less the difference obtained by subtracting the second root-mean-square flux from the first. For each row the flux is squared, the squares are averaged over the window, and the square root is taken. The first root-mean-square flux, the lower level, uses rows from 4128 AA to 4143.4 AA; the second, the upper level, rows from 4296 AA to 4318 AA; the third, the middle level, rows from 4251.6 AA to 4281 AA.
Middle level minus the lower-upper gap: 9.7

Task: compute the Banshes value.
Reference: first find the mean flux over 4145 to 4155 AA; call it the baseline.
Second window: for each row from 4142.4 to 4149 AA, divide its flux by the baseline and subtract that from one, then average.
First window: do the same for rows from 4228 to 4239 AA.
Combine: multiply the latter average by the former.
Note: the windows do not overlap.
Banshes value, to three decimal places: 0.025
